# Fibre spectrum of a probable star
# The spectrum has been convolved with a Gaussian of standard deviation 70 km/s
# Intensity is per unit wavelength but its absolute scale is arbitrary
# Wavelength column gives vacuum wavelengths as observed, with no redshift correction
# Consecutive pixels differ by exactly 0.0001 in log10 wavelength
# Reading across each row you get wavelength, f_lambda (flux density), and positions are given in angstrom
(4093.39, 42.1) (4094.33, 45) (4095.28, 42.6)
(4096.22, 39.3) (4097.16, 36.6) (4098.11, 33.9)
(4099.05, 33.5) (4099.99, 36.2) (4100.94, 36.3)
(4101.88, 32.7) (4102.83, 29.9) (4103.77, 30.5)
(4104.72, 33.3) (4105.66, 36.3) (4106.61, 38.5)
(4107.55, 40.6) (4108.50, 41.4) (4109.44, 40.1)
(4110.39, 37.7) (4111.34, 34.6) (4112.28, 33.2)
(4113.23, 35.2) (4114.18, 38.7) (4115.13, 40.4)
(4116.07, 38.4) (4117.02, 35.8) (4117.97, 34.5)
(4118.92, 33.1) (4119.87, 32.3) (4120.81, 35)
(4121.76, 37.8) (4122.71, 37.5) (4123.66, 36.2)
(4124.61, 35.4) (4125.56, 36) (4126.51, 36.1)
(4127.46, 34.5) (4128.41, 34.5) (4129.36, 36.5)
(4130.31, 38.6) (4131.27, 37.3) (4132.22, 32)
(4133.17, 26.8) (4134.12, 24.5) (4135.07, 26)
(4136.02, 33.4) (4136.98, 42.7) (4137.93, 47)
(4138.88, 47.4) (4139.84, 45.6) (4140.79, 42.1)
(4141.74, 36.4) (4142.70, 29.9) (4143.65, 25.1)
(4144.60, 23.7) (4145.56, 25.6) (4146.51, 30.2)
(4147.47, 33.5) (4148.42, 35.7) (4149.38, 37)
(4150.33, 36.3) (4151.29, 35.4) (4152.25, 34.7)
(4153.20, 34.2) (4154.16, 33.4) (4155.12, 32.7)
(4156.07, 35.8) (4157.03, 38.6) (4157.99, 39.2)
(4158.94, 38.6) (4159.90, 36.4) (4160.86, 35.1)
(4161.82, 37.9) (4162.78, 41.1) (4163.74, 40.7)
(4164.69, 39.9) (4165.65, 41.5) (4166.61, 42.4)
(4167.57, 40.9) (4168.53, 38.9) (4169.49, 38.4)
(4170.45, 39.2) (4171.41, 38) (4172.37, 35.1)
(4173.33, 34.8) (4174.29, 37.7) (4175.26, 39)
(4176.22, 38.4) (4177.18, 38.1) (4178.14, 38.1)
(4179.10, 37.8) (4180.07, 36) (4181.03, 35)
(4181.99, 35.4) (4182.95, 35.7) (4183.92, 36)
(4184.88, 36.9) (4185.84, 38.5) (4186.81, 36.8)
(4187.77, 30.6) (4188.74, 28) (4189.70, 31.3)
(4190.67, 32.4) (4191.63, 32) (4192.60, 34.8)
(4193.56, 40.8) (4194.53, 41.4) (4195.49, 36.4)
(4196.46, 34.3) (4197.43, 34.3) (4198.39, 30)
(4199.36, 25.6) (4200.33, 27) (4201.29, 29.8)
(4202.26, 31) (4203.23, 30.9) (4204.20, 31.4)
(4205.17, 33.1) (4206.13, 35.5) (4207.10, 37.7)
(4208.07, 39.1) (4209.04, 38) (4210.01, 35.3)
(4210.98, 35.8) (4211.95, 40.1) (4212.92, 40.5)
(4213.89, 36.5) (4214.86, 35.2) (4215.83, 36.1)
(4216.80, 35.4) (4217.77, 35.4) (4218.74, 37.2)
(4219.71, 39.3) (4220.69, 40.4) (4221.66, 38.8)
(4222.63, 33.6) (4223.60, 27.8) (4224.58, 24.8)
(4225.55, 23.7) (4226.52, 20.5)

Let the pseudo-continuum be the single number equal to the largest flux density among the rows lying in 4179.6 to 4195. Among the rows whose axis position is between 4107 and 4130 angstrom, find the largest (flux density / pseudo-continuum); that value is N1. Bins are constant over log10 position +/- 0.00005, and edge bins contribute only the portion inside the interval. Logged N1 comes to 1.00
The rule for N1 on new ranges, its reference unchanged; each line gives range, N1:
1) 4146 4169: 1.02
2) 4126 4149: 1.14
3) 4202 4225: 0.98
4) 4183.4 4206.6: 1.00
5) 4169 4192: 0.95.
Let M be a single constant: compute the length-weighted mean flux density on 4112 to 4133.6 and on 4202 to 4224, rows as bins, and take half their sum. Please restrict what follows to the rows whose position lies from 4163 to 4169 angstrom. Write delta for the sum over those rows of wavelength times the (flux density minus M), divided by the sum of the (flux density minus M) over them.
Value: 4166.1 angstrom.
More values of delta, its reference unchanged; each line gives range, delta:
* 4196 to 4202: 4199.6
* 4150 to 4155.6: 4154.3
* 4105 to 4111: 4108.3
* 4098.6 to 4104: 4102.6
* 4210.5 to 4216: 4212.6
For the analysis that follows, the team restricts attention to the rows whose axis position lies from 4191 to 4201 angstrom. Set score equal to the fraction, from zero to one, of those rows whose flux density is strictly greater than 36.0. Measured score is 0.3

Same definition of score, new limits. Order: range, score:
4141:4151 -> 0.3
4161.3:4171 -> 1.0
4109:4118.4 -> 0.5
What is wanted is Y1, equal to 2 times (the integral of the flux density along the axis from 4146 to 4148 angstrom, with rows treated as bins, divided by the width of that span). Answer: 64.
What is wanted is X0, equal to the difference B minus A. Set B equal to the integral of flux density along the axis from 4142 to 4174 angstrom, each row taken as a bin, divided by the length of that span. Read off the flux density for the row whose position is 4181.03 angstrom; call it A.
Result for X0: 1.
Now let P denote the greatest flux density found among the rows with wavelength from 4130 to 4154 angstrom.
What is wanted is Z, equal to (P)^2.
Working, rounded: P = 47.4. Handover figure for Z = 2247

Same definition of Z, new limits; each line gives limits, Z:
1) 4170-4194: 1665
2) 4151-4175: 1798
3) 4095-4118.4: 1815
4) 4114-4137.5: 1823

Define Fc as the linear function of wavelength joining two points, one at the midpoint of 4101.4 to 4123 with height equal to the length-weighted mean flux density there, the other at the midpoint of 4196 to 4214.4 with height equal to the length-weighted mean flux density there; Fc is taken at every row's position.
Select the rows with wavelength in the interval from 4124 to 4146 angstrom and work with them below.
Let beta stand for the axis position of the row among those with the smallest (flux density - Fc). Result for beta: 4144.60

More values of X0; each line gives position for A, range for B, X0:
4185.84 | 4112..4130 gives -3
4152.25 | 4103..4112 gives 2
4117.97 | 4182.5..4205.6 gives -1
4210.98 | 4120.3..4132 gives 0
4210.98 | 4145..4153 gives -2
